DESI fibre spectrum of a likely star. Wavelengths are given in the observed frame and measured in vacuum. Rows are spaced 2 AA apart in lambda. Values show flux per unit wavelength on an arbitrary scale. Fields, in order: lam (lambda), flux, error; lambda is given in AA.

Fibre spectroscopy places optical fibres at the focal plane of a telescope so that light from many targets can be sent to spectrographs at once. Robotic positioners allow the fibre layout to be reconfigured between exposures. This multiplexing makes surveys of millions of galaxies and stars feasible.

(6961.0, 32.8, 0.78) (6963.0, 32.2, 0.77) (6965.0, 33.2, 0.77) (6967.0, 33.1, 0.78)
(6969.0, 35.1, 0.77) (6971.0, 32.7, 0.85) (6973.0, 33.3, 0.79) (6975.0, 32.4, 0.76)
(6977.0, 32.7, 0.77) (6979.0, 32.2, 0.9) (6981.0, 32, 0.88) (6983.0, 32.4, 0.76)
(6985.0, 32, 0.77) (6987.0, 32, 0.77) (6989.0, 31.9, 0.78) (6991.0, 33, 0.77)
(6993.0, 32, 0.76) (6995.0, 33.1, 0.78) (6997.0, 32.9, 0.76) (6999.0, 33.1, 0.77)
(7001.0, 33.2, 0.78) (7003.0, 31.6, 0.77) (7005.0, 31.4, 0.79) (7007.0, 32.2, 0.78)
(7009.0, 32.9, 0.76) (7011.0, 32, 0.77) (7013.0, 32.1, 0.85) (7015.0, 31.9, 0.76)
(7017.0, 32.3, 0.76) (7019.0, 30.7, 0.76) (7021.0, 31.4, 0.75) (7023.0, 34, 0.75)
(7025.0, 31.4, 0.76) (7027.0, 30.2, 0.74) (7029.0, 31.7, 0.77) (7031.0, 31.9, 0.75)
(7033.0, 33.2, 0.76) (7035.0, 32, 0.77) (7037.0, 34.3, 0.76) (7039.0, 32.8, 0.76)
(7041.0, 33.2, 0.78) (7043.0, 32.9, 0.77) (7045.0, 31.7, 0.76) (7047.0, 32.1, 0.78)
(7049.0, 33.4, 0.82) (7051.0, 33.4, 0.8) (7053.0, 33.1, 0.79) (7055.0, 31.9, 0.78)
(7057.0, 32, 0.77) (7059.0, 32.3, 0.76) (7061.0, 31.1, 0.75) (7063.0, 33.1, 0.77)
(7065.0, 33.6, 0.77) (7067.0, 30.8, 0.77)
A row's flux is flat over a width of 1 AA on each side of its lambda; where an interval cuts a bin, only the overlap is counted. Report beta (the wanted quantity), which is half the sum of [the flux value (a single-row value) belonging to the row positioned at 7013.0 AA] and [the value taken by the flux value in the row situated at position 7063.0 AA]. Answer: 32.6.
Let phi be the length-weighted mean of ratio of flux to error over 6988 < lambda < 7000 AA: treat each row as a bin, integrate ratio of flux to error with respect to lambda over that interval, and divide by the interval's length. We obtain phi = 42.4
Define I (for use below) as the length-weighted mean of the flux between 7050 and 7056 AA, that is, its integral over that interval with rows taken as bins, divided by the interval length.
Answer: 32.8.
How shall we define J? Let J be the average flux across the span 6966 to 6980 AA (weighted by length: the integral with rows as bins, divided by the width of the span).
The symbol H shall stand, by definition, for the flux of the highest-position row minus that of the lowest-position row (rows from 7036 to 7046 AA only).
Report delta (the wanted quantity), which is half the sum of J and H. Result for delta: 15.2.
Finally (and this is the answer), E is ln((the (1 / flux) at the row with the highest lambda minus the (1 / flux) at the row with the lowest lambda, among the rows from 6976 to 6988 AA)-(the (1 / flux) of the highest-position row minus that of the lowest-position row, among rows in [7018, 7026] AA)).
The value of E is -6.57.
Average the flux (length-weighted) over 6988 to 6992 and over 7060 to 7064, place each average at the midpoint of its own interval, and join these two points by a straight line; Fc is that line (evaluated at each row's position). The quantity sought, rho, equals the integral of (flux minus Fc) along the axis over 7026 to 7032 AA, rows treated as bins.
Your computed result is -6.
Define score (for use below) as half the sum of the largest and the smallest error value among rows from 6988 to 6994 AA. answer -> 0.770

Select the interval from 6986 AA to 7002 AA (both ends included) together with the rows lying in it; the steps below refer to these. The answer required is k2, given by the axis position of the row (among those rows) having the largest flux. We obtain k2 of 7001.0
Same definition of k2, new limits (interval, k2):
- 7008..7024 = 7023.0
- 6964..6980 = 6969.0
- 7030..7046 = 7037.0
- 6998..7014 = 7001.0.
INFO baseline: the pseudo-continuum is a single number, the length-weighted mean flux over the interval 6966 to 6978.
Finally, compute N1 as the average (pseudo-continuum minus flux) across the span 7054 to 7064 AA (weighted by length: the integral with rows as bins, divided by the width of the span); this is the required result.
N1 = 1.1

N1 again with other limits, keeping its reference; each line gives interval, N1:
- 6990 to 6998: 0.5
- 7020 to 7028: 1.5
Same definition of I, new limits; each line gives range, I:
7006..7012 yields 32.4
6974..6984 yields 32.3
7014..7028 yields 31.7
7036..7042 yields 33.4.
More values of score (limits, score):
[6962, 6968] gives 0.775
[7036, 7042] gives 0.770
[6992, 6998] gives 0.770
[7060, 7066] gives 0.760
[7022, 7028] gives 0.750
